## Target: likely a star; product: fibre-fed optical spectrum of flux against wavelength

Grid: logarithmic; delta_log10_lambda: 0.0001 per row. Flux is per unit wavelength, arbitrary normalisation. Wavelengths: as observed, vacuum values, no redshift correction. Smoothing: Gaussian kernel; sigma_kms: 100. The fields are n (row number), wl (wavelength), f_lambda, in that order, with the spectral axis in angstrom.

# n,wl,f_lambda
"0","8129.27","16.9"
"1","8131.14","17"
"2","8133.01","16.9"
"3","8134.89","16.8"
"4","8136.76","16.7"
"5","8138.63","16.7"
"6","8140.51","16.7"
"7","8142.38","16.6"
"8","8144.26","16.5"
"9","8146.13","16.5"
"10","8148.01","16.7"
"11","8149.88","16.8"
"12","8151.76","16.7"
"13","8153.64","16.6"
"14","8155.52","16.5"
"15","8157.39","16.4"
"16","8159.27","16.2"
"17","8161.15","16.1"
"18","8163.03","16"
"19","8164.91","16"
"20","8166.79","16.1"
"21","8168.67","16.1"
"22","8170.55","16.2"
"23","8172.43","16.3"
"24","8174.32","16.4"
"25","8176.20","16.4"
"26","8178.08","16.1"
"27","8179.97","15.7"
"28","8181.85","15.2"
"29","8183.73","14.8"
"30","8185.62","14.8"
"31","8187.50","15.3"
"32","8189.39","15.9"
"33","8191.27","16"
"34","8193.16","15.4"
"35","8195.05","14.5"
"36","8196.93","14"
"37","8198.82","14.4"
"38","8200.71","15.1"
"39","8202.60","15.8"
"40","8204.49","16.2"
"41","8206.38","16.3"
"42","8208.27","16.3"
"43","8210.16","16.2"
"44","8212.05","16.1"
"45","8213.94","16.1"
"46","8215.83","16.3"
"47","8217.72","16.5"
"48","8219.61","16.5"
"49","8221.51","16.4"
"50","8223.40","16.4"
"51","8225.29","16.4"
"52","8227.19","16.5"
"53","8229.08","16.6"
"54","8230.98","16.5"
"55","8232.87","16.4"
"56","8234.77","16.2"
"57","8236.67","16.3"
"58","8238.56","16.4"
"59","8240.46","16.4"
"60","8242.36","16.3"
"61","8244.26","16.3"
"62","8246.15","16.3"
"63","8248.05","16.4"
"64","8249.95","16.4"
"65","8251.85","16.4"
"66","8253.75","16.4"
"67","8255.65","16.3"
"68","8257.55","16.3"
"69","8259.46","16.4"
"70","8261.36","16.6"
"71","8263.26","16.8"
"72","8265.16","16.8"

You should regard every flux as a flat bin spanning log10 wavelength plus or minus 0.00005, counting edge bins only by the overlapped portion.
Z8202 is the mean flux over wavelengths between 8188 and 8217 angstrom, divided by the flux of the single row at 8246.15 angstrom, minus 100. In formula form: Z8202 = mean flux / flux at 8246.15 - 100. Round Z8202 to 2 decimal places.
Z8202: -99.04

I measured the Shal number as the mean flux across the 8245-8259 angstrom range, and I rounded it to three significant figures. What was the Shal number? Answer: 16.4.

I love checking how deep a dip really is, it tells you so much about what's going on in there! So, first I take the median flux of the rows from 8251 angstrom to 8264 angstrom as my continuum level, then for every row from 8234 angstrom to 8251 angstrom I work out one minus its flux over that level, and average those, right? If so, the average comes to 0.004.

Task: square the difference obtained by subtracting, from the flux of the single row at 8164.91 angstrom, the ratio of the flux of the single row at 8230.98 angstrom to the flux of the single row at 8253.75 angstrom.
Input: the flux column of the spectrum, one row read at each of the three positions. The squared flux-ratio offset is 225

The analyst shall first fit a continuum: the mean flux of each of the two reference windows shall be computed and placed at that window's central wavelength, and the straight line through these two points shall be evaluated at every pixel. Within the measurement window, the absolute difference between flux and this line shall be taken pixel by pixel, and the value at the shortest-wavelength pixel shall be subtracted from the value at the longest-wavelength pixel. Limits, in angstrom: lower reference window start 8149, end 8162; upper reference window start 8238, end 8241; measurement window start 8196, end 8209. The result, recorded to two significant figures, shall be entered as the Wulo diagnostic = -2.3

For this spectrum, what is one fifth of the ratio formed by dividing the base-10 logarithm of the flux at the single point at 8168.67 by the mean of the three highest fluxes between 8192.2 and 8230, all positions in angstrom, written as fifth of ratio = 0.0146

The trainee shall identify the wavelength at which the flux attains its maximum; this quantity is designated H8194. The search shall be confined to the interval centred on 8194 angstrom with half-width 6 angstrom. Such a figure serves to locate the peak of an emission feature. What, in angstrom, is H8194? 8191.27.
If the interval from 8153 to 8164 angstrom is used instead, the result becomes 8153.64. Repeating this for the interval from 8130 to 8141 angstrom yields 8131.14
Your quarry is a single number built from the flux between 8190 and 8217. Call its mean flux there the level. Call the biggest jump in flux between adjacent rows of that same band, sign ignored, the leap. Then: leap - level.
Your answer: -14.7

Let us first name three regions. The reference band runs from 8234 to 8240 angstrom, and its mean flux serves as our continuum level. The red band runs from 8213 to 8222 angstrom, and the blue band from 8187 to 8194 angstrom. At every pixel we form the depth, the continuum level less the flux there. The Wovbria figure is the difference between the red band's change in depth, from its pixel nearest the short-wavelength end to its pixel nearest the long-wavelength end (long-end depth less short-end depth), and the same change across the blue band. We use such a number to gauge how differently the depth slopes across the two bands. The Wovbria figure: -0.2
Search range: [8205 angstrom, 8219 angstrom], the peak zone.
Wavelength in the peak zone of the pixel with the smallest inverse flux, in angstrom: 8217.72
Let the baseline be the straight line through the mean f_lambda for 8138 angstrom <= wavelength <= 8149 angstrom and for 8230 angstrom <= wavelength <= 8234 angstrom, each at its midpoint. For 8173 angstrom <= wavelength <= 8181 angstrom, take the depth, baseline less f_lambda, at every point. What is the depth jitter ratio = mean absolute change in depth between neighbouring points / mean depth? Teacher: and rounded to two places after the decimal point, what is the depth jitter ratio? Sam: 0.58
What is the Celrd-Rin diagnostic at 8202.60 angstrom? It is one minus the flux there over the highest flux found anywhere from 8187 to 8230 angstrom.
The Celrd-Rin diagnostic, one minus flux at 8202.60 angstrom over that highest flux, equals 0.048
